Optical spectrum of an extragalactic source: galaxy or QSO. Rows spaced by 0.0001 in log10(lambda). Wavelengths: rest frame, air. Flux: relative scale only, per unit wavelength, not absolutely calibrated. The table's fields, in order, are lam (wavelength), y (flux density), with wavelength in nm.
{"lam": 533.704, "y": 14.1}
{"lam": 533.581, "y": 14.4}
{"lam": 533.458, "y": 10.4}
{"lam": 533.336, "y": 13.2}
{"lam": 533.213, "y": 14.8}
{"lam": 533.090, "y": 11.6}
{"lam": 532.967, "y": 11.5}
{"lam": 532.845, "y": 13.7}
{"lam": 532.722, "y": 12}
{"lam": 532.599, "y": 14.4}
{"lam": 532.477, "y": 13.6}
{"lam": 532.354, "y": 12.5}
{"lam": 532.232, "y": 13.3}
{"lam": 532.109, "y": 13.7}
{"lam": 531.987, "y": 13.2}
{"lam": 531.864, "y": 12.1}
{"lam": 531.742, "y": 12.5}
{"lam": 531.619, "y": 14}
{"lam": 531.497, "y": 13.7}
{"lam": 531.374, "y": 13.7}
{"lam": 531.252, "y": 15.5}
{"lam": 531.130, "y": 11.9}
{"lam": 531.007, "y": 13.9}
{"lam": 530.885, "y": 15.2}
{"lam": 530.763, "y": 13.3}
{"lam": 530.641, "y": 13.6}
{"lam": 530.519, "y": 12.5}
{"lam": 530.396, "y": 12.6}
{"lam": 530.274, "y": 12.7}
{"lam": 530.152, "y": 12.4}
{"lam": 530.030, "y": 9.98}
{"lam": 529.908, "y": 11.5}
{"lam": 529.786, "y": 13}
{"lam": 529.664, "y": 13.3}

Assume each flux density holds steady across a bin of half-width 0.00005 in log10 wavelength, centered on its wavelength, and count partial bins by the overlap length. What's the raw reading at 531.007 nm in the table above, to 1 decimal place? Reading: 13.9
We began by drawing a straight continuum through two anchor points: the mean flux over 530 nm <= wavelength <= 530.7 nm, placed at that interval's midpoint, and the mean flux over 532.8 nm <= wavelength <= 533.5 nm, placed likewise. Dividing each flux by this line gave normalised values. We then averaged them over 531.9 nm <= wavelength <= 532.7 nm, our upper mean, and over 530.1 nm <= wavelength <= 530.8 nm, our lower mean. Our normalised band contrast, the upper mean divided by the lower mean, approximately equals 1.03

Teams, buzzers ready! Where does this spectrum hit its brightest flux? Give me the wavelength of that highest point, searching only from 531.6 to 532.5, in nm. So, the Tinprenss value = 531.619 nm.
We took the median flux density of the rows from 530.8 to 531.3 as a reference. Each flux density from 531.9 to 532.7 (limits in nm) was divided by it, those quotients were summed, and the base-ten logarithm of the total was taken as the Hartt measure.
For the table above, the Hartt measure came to 0.74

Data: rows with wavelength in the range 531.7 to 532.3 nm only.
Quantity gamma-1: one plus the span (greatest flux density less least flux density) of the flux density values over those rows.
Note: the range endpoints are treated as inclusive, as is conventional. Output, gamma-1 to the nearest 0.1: 2.6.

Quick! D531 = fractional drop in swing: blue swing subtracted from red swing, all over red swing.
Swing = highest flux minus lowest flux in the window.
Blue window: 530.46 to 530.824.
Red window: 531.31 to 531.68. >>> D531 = -2.7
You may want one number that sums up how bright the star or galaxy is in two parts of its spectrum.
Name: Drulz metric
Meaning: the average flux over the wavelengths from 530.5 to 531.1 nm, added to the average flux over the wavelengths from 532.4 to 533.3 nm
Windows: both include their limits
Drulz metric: 26.8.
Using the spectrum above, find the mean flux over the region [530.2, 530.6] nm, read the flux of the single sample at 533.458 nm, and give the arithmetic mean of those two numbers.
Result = 11.5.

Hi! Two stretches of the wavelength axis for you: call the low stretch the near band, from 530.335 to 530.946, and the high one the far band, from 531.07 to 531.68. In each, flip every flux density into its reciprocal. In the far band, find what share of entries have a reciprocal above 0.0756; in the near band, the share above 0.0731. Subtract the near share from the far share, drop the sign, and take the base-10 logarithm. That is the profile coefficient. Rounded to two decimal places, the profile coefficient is -0.22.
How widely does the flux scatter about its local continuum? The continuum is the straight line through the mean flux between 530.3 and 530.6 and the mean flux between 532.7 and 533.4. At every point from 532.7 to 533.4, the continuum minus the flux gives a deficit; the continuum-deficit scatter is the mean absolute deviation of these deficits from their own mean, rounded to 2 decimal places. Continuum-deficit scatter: 1.09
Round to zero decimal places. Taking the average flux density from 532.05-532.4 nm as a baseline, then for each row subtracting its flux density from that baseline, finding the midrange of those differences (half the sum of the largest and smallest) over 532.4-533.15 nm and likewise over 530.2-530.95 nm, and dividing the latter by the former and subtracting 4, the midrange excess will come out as -7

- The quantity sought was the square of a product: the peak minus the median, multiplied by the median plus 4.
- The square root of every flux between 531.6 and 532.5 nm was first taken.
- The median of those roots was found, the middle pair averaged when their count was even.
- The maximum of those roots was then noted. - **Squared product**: 0.6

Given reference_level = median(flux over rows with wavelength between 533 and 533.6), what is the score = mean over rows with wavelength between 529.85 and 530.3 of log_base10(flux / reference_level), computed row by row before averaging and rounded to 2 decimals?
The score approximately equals -0.06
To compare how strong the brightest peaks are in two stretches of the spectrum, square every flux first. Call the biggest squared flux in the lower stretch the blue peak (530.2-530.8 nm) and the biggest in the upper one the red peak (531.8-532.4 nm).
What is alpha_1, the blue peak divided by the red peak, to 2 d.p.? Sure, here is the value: 0.99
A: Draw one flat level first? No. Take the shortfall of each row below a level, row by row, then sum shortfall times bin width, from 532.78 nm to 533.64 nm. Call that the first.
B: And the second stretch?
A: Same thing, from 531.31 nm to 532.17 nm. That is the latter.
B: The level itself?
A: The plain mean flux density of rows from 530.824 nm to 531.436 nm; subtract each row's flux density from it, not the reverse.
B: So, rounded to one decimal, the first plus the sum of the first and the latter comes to 2.8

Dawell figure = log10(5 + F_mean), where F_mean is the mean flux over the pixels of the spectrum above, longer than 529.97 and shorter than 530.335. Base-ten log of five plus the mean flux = 1.223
